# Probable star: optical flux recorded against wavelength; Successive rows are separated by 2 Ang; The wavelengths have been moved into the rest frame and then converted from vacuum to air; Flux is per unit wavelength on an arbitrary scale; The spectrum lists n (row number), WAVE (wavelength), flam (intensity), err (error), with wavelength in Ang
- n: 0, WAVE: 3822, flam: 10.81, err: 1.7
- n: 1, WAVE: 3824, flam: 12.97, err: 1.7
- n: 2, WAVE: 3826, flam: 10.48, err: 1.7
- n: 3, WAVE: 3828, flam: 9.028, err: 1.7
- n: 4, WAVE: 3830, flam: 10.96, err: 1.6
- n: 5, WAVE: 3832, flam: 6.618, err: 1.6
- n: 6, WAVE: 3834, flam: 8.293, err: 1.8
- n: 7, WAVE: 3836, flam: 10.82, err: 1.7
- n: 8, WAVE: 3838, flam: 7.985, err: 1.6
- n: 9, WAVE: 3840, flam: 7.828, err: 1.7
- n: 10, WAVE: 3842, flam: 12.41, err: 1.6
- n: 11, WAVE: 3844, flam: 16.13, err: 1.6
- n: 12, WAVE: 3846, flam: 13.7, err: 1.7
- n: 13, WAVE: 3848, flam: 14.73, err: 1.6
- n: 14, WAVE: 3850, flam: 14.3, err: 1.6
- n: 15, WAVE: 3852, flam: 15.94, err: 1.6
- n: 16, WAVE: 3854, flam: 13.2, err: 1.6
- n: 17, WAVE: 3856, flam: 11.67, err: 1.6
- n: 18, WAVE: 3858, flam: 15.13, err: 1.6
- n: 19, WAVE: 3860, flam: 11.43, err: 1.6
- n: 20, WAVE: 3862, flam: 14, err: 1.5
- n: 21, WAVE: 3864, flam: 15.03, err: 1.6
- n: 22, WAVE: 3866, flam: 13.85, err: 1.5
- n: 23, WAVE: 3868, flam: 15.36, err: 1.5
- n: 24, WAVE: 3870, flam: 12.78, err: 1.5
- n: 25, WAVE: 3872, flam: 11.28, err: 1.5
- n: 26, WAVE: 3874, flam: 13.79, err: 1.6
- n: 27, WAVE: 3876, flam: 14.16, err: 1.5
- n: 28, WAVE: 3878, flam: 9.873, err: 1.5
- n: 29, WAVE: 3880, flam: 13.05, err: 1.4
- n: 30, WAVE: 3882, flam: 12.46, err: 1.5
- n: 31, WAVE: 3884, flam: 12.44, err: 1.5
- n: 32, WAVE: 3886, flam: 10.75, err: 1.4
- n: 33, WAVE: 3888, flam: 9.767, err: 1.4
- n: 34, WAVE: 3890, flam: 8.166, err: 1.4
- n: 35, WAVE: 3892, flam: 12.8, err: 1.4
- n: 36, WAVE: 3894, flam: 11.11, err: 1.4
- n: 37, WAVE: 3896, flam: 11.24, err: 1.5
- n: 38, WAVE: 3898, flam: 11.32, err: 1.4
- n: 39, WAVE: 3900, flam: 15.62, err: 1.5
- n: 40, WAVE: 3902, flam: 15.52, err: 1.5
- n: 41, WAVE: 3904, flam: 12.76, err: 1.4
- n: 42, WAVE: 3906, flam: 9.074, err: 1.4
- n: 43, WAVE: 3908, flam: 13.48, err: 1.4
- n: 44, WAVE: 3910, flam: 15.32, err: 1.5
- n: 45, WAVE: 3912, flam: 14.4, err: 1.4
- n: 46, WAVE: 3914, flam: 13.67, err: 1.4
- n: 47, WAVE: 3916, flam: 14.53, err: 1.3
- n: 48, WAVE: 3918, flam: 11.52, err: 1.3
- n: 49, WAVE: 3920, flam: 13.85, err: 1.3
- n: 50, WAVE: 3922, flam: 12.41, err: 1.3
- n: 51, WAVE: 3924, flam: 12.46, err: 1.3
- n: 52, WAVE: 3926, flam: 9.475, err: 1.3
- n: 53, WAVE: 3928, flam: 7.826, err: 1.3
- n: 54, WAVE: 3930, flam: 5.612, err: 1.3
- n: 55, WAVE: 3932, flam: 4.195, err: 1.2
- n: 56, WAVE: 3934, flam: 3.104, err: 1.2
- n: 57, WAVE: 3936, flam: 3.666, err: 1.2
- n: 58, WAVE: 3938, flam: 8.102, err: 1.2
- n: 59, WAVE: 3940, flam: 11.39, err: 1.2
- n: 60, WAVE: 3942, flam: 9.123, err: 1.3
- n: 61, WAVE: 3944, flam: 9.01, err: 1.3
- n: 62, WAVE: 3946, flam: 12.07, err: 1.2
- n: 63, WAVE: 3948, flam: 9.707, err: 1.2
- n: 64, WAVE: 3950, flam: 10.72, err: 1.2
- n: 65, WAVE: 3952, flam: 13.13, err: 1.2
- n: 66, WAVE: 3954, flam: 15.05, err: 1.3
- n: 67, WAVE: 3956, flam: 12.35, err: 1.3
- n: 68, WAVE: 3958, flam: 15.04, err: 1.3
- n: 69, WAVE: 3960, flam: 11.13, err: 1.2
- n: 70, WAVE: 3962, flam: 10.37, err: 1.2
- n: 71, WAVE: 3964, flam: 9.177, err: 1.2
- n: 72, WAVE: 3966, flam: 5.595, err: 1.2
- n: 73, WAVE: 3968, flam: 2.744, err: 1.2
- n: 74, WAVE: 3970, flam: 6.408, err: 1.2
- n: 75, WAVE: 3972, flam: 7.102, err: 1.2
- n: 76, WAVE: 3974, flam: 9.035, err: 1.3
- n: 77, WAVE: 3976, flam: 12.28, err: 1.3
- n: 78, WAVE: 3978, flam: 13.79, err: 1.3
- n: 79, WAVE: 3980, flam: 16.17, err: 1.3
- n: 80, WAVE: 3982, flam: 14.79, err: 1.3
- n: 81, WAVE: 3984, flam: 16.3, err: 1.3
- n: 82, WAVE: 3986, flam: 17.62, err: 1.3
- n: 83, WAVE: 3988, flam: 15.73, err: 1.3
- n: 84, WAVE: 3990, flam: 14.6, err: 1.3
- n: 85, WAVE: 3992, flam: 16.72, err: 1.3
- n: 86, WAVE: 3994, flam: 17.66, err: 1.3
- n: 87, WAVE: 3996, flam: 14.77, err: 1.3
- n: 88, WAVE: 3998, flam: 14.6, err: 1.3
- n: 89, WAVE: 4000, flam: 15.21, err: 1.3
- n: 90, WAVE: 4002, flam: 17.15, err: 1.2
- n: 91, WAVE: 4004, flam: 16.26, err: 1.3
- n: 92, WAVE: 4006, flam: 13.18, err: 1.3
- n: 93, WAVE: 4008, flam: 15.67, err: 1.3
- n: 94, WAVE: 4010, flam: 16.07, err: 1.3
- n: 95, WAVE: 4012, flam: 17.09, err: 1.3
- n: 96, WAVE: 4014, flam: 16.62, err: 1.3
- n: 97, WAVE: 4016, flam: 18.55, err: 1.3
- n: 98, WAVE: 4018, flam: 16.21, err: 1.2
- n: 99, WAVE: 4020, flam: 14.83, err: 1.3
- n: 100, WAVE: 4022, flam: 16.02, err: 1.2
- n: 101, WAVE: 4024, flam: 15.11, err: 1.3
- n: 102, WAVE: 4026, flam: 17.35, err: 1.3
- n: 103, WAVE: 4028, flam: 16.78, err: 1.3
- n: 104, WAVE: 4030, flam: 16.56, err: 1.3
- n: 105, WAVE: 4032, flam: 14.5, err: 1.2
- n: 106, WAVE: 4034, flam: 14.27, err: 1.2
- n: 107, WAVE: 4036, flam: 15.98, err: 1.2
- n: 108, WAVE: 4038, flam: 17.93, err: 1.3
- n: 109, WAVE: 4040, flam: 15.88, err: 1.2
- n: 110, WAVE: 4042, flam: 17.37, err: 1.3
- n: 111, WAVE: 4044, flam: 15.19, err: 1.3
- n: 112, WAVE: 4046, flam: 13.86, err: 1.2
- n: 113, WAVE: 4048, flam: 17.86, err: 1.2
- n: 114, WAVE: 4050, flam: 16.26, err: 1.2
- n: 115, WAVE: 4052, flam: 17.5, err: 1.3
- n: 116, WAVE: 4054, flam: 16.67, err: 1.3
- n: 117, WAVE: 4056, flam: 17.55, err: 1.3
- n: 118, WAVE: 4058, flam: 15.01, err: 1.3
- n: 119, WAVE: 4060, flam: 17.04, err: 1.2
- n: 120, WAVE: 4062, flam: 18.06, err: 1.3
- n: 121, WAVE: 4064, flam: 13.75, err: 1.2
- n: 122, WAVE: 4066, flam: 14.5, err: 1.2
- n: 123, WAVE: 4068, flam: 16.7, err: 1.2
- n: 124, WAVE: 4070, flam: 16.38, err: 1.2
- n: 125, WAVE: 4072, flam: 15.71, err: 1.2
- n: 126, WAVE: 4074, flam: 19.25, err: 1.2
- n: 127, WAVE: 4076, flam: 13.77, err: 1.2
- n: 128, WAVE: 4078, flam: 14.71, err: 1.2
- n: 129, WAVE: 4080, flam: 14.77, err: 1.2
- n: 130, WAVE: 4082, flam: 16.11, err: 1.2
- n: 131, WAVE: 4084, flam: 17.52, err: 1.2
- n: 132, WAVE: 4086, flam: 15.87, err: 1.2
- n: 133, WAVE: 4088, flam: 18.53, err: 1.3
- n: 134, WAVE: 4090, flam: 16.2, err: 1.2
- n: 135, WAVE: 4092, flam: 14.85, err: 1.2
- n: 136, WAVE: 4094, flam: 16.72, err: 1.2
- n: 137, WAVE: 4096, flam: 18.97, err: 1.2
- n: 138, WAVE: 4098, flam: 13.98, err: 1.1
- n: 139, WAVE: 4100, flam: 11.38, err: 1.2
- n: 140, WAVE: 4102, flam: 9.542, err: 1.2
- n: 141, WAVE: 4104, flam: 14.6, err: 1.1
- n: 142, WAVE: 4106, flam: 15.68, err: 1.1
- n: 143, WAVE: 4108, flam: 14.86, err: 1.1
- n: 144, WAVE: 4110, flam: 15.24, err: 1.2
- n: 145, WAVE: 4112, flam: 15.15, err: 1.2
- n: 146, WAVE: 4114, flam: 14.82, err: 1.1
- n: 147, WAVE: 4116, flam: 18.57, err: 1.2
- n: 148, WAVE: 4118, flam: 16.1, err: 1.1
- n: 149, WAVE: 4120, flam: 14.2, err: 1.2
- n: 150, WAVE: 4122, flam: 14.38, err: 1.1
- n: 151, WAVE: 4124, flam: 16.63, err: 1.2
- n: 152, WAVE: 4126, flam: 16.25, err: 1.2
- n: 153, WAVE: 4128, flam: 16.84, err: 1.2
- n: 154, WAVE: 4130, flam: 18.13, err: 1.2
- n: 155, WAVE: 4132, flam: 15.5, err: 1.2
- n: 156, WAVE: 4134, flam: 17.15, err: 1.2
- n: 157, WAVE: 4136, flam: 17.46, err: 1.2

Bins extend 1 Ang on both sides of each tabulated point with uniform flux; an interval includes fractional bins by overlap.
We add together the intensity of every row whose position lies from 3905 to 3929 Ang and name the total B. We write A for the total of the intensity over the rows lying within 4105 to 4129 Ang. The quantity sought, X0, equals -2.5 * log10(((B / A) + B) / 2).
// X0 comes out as -4.68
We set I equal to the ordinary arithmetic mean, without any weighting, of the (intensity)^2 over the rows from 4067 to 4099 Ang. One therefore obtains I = 267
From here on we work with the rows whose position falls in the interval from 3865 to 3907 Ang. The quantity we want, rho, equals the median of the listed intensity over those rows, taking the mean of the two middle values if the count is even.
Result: 12.5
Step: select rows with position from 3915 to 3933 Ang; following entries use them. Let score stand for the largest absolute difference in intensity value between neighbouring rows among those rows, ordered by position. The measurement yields 3.0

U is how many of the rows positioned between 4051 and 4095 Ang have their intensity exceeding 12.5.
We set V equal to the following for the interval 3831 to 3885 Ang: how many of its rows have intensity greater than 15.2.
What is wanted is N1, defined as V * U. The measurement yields 66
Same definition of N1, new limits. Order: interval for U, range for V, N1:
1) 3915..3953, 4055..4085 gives 27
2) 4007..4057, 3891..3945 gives 75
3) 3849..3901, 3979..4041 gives 308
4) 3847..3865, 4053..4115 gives 119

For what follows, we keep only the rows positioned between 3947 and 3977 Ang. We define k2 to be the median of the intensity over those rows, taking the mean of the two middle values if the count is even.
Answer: 10.4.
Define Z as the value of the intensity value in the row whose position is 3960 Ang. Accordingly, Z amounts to 11.13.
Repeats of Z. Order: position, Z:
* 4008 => 15.67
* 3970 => 6.408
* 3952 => 13.13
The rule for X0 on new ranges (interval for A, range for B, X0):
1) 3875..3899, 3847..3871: -4.81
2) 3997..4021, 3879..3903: -4.65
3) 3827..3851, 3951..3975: -4.43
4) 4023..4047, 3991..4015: -4.96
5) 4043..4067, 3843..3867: -4.82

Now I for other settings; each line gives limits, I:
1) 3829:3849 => 129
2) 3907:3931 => 153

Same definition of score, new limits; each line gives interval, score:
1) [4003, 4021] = 3.1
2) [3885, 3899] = 4.6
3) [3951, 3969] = 3.9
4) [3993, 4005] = 2.9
